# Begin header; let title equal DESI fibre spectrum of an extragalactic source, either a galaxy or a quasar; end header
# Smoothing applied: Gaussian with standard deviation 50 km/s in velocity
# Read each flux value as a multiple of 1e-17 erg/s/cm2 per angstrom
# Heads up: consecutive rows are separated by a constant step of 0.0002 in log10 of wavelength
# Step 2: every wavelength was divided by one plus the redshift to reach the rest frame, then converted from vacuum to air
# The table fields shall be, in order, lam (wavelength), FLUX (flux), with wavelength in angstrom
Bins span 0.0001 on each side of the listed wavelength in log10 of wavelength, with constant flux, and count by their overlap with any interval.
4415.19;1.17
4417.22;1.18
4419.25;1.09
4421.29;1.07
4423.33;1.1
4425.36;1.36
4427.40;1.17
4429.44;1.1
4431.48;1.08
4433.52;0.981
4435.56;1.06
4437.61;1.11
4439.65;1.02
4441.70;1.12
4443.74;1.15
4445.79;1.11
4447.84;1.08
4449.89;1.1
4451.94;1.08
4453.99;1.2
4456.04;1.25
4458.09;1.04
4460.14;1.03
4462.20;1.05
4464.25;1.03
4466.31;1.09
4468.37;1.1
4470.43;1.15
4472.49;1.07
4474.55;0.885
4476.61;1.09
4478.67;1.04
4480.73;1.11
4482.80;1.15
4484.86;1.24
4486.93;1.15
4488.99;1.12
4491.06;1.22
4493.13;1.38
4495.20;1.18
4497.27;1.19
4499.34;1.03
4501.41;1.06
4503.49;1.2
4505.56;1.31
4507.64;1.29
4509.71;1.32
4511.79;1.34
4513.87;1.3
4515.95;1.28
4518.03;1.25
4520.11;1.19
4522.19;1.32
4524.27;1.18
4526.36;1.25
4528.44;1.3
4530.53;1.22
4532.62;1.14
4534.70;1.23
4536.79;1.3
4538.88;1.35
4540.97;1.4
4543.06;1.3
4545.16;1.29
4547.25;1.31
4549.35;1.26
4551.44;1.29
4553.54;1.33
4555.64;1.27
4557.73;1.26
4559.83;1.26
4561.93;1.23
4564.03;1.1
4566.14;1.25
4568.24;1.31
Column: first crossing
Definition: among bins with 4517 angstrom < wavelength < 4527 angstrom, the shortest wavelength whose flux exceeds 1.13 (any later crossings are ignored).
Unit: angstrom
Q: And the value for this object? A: 4518.03 angstrom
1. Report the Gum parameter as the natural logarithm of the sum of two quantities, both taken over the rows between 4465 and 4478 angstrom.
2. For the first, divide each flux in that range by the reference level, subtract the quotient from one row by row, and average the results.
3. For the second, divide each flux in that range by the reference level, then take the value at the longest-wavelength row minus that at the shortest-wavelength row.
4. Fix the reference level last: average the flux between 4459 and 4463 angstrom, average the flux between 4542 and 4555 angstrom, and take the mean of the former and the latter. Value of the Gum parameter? -2.4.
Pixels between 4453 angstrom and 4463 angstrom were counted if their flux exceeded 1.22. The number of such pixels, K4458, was 1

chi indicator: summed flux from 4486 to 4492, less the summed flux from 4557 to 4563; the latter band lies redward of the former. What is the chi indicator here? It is -0.3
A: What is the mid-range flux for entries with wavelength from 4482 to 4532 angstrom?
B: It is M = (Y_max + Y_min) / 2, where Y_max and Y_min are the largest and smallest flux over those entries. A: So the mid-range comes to 1.205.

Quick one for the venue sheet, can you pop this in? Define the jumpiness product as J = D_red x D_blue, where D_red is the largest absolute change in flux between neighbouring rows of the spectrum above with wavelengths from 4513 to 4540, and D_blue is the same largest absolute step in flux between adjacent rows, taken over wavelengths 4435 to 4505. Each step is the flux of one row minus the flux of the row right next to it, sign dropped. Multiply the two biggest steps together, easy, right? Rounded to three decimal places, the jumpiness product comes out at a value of 0.029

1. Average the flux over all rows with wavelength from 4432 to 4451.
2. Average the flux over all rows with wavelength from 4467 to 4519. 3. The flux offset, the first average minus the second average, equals -0.10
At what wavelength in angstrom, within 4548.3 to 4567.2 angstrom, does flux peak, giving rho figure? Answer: 4553.54 angstrom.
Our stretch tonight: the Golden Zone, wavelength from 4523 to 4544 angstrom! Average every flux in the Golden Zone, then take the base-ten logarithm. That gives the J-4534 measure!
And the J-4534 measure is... 0.10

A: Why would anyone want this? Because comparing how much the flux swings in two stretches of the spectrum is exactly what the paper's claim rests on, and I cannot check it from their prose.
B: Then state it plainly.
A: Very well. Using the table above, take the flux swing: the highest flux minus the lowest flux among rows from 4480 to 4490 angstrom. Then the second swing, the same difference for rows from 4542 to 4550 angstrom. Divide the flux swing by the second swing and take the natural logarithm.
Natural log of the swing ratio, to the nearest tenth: 1.0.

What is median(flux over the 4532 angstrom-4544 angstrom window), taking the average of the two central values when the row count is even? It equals 1.30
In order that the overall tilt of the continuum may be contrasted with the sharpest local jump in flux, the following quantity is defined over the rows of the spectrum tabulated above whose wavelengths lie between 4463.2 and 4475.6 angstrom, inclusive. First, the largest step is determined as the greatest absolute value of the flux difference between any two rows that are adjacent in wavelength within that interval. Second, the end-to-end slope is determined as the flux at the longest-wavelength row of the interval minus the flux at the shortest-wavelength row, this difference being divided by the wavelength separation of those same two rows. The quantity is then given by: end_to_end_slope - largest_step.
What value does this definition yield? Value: -0.199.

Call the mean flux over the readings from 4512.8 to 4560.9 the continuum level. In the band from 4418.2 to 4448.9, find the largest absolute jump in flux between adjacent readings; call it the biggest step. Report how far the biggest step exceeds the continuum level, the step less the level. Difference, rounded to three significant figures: -1.01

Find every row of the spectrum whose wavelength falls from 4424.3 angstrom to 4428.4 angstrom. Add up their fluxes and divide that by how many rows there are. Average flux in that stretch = 1.27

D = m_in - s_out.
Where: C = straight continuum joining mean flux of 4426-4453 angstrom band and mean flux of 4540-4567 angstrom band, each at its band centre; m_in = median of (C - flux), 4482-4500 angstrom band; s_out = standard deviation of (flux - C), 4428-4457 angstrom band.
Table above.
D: -0.06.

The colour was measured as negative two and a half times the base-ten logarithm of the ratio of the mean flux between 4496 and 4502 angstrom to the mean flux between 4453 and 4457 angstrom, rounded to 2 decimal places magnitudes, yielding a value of 0.12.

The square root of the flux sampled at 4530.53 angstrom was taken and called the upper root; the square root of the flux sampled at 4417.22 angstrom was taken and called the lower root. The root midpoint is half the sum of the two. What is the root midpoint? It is 1.10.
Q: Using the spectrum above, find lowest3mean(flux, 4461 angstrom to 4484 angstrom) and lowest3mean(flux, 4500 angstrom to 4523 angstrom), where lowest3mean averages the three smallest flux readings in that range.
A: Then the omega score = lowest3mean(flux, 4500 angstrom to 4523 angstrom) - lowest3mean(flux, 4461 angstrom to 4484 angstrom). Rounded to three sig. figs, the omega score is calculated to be 0.165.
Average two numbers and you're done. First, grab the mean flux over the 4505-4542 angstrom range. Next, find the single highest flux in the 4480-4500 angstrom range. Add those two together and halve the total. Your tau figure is 1.33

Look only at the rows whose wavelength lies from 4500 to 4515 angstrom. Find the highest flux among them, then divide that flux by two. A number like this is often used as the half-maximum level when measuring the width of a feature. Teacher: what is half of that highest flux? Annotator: 0.670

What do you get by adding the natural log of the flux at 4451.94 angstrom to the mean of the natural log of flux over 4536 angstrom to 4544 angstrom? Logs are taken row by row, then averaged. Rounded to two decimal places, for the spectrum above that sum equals 0.37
